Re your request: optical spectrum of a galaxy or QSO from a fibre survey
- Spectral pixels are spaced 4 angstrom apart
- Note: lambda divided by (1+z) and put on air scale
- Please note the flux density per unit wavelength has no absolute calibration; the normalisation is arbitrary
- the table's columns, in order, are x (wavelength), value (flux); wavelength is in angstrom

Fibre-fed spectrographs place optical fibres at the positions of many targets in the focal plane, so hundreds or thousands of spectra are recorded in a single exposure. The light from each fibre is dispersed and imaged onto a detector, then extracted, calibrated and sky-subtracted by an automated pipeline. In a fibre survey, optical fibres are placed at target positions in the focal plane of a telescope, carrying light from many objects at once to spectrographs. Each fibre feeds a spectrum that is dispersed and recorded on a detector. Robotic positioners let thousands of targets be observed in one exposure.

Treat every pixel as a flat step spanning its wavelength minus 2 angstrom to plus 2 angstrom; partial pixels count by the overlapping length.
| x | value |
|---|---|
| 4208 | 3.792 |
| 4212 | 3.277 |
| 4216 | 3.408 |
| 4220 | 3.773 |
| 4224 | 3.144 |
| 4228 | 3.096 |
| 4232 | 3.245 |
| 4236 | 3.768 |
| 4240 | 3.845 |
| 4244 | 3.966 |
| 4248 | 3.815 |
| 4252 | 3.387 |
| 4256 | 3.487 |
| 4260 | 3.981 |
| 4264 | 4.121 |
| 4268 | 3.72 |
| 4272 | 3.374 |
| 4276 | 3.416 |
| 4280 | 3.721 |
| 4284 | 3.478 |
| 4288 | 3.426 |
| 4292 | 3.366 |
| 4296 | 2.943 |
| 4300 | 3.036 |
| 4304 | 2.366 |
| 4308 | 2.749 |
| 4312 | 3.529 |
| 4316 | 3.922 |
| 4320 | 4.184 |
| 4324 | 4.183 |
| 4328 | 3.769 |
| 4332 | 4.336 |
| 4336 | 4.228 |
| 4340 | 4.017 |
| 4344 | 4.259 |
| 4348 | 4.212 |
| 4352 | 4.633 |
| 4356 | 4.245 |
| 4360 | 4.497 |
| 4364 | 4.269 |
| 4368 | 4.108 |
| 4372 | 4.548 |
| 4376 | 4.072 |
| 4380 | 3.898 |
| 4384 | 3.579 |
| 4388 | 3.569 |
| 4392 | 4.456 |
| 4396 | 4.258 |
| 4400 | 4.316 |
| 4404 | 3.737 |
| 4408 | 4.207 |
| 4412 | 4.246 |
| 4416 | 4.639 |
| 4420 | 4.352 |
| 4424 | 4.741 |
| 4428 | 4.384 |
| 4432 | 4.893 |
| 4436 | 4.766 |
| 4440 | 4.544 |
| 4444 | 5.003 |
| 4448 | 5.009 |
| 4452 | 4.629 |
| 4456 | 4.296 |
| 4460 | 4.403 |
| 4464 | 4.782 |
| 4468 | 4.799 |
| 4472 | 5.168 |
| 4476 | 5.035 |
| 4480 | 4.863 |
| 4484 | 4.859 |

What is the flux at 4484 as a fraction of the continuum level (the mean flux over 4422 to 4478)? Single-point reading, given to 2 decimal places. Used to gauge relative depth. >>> 1.02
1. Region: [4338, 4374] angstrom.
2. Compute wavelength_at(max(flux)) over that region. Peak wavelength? 4352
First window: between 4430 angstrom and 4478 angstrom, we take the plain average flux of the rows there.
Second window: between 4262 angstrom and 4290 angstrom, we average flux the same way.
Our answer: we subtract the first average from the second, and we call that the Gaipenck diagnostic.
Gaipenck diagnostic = -1.17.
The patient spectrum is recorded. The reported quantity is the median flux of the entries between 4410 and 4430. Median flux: 4.4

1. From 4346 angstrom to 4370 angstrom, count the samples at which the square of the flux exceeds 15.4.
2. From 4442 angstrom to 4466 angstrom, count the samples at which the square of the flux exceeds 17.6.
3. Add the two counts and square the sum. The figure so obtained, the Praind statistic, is 144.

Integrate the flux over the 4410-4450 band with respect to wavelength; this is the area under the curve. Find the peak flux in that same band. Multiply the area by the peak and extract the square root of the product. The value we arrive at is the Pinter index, 30.5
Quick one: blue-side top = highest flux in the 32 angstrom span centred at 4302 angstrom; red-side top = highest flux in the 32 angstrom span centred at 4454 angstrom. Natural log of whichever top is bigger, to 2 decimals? 1.61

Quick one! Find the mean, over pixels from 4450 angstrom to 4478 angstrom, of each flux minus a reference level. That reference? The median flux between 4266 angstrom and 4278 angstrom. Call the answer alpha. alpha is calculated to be 1.3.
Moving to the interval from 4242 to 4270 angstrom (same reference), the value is 0.4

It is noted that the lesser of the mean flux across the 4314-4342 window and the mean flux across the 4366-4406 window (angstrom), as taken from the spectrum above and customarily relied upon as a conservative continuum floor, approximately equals 4.05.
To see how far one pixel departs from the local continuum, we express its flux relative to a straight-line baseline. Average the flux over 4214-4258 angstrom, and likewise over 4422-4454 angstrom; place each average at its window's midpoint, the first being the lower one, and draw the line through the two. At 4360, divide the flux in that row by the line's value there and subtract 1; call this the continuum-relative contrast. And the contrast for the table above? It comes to 0.051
